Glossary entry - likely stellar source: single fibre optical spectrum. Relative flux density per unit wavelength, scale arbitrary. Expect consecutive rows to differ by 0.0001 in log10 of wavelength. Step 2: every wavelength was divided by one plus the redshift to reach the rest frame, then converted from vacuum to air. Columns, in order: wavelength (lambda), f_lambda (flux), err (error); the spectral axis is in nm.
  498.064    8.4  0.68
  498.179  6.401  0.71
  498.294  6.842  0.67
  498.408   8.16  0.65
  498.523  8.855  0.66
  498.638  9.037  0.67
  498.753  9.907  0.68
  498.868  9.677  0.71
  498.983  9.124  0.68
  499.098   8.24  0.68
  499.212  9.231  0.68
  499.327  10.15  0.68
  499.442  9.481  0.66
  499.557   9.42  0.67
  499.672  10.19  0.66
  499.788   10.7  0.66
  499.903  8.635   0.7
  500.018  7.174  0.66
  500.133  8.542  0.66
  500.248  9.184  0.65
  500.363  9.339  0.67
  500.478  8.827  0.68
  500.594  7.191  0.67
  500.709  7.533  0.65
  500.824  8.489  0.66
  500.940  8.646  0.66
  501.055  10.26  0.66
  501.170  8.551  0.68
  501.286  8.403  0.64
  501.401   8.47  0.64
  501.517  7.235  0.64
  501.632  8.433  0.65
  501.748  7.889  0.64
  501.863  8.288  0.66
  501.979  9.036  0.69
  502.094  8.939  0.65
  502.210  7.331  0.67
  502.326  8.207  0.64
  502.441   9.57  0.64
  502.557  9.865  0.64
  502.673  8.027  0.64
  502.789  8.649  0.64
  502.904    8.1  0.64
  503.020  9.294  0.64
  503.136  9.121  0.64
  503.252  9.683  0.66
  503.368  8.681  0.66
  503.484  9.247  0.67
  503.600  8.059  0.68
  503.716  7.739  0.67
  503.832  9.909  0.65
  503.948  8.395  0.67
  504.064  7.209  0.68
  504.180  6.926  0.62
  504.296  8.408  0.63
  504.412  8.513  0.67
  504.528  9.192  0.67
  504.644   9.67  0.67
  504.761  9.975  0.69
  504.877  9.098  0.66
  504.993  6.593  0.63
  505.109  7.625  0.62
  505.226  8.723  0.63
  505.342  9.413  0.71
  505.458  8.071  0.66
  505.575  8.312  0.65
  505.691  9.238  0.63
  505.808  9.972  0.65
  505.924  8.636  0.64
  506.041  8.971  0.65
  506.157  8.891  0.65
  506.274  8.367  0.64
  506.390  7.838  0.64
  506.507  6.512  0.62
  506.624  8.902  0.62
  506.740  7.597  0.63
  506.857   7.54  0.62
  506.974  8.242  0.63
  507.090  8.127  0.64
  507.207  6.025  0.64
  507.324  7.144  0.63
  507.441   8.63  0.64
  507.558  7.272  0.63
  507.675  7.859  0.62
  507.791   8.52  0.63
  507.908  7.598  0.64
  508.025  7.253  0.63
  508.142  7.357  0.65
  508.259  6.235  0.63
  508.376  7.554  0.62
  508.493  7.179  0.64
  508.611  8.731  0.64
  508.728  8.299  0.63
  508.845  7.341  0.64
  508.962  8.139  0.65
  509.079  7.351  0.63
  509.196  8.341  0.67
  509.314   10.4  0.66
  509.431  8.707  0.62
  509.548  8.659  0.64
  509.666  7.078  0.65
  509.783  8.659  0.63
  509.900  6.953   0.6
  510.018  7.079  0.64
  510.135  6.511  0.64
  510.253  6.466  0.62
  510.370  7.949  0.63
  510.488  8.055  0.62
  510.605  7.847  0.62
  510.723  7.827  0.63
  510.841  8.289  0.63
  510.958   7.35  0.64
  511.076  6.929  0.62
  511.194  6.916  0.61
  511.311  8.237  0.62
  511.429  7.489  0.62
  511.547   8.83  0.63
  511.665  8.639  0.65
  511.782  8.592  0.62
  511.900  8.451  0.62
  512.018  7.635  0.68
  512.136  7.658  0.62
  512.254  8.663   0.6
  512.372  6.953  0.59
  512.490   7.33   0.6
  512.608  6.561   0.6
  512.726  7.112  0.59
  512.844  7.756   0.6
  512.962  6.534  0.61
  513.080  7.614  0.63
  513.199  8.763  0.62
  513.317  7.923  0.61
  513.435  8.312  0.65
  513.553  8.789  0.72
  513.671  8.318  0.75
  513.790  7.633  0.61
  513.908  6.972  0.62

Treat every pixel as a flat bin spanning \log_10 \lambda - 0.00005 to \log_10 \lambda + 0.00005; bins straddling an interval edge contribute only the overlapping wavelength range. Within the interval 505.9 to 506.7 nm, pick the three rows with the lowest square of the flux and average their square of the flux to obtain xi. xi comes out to 58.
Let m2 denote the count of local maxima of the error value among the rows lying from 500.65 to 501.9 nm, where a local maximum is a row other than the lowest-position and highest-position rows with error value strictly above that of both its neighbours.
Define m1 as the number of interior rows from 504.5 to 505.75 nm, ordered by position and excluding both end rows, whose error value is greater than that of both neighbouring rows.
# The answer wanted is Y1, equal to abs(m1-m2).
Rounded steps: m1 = 2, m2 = 2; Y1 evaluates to 0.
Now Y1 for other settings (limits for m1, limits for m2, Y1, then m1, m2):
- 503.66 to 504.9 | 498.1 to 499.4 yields 1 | 2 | 1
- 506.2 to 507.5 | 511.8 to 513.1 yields 0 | 1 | 1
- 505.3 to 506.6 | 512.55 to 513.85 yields 1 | 1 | 2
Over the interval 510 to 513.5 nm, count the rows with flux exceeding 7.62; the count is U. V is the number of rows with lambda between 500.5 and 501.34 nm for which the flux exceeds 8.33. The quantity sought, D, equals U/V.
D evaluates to 3.4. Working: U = 17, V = 5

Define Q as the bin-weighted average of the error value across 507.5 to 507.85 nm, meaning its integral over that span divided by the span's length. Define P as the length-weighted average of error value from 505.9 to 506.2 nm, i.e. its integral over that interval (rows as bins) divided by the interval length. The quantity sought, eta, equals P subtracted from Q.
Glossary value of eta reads -0.02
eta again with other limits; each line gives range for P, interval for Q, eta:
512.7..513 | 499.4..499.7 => 0.06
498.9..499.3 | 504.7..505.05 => -0.02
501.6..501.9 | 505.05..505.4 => 0.00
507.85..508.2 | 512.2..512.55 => -0.04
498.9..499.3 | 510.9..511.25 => -0.06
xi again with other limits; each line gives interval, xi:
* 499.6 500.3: 66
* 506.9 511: 39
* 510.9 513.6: 45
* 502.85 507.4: 41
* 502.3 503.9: 63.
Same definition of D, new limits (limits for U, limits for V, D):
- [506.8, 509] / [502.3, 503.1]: 2.0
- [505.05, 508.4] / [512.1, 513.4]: 9.0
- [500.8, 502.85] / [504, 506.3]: 1.1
